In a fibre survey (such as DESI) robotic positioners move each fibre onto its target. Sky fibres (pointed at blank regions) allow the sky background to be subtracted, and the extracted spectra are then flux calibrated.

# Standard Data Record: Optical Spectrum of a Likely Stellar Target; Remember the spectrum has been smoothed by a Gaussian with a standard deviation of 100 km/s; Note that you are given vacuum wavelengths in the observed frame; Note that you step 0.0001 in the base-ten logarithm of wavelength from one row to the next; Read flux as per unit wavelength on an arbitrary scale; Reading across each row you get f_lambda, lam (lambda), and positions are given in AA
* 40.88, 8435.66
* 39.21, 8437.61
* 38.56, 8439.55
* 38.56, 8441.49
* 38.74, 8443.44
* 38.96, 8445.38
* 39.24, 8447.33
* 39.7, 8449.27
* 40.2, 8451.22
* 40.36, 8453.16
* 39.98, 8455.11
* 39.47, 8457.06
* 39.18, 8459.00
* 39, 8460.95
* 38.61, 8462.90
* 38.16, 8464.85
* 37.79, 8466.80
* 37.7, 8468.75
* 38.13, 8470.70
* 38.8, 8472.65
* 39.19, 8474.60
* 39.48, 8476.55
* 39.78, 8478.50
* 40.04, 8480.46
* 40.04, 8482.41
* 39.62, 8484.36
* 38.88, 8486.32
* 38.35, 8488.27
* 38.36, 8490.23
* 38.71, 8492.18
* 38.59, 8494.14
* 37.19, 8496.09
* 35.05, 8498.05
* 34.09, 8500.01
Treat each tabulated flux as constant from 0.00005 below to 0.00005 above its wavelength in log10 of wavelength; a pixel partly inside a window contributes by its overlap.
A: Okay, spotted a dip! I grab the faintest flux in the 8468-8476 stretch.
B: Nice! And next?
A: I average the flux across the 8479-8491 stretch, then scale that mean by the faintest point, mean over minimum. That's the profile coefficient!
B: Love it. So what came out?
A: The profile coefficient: 1.04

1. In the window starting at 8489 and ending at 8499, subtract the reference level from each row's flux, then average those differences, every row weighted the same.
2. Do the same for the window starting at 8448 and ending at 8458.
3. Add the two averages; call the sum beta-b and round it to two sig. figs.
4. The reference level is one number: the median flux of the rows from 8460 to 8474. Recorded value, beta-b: 1.2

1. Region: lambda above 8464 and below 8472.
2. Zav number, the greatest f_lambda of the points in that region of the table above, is 38.16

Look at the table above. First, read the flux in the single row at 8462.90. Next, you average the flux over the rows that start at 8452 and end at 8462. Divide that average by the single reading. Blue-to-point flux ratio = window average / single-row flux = 1.026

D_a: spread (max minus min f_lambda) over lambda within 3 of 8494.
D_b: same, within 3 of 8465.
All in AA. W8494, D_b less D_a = -0.7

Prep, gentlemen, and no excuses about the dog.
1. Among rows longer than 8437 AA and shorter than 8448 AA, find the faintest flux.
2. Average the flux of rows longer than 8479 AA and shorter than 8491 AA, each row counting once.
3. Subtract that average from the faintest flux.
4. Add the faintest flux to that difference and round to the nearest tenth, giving 37.9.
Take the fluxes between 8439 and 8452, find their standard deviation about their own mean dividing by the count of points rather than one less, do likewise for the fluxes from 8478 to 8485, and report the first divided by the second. 3.2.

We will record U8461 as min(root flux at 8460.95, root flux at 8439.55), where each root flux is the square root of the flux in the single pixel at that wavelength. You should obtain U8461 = 6.21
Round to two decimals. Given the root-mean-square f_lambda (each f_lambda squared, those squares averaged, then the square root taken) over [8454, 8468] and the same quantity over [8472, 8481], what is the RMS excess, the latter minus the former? 0.57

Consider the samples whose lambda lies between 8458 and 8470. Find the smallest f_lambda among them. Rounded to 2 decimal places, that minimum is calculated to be 37.70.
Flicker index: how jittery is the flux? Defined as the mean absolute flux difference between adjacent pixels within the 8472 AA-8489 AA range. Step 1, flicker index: 0.37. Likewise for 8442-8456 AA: 0.33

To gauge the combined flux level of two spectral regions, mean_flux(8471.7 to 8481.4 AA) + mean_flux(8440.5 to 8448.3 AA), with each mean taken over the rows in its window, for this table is 78.3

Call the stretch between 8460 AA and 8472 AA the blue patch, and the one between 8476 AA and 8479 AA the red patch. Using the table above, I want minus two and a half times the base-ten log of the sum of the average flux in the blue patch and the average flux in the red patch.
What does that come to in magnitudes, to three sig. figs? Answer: -4.73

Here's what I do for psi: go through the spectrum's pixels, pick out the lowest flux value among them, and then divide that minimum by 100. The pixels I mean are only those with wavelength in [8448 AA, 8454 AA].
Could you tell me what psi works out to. 0.397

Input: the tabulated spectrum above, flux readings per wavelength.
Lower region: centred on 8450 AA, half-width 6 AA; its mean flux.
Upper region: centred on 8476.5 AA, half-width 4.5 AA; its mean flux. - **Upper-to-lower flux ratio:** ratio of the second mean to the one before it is 0.993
